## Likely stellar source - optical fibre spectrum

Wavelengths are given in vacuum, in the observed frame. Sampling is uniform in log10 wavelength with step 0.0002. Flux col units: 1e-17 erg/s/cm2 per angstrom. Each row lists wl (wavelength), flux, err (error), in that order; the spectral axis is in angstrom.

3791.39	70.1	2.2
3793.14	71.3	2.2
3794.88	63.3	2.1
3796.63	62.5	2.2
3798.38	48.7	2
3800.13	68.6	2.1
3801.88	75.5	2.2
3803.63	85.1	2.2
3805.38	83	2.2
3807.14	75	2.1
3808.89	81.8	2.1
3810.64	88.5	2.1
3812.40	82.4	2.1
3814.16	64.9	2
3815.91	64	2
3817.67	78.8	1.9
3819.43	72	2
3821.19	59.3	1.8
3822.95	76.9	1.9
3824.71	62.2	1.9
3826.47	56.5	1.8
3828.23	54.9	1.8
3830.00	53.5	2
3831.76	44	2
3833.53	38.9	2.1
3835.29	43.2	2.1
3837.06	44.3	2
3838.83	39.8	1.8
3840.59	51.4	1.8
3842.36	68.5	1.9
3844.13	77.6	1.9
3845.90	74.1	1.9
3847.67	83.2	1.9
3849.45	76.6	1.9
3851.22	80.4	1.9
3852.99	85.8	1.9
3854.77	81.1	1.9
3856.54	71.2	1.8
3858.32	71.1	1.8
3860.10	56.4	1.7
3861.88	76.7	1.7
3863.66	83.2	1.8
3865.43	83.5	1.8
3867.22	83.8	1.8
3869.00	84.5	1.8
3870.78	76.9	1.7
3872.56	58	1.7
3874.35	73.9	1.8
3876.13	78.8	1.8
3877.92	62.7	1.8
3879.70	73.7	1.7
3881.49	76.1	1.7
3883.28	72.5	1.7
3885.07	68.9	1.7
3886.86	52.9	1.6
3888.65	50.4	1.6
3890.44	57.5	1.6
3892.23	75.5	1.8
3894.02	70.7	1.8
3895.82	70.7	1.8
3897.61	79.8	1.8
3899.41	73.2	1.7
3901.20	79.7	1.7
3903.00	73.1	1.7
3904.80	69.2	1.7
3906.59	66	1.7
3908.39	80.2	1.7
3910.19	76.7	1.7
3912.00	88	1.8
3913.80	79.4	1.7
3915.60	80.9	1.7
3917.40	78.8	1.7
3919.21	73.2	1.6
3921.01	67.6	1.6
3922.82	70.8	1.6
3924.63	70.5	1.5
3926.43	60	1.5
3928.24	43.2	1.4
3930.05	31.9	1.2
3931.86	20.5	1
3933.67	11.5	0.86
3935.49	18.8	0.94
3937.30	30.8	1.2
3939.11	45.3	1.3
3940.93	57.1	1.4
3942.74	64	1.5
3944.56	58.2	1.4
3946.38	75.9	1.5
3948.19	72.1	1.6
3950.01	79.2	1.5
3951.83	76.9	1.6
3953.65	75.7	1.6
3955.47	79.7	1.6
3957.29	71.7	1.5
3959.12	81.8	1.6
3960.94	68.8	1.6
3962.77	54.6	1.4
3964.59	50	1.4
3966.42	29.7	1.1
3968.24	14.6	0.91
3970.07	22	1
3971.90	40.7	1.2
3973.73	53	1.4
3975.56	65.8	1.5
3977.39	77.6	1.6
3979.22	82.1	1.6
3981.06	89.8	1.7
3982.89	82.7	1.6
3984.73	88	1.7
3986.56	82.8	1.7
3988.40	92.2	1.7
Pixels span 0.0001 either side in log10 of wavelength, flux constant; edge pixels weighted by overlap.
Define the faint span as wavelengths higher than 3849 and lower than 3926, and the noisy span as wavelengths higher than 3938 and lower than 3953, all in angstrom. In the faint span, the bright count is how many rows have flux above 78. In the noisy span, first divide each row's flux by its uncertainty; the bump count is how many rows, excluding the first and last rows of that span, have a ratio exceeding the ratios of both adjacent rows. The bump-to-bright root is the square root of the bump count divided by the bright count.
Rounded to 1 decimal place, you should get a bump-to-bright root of 0.4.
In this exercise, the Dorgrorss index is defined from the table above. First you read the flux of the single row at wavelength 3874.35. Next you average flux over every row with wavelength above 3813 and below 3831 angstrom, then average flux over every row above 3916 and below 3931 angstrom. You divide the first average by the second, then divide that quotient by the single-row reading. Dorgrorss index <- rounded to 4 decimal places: 0.0140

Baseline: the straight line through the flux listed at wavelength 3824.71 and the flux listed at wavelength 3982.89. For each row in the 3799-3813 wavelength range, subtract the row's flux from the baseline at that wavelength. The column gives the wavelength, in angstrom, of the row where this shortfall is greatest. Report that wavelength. 3800.13 angstrom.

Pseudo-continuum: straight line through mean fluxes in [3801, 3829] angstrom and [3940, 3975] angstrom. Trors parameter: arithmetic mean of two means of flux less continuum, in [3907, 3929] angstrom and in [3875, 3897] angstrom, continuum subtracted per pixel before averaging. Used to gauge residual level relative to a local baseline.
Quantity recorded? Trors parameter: 5.6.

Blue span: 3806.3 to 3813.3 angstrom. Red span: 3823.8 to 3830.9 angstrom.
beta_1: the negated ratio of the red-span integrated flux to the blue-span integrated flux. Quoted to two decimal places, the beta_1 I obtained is -0.70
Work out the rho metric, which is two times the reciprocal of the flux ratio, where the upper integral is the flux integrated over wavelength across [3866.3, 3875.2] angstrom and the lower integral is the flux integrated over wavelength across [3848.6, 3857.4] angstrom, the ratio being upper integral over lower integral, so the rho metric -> 2.1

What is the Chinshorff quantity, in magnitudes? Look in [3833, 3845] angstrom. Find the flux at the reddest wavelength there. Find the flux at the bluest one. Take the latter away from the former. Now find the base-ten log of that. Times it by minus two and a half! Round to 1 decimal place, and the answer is -4.0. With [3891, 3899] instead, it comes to -1.6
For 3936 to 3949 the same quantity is -4.0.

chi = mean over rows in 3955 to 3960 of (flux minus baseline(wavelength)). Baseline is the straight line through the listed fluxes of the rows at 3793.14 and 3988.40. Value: -11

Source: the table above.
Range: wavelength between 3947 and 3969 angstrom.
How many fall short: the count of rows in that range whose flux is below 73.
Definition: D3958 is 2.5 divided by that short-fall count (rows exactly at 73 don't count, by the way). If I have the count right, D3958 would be 0.36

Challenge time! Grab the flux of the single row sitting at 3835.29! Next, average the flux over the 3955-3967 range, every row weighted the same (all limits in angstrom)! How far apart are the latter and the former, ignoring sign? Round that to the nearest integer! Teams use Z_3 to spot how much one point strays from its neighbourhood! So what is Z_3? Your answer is 19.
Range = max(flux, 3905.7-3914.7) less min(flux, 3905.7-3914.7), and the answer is 22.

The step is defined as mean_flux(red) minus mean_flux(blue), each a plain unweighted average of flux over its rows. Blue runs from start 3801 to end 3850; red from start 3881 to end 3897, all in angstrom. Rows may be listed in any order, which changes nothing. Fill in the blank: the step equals -0.1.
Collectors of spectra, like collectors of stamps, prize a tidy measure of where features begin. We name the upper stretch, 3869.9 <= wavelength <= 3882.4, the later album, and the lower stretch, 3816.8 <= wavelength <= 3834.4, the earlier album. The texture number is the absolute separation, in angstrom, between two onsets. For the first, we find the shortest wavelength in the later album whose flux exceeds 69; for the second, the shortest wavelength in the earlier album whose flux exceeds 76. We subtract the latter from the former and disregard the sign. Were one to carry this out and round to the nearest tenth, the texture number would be 53.1 angstrom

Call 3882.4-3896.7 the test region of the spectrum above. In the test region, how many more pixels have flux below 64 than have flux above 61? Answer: -2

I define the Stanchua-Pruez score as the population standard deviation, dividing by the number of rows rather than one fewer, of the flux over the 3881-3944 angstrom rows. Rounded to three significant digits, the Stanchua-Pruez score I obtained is 19.3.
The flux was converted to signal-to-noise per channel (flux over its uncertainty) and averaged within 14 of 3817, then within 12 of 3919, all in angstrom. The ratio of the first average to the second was 0.83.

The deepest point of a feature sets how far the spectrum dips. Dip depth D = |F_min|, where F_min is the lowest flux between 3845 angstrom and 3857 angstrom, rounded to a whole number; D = 71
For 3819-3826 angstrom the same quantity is 59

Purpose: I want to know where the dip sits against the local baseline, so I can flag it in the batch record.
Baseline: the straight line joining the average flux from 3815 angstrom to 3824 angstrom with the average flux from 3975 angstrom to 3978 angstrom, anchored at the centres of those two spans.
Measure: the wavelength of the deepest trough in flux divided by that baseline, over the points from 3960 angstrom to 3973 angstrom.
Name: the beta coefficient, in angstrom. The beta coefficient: 3968.24 angstrom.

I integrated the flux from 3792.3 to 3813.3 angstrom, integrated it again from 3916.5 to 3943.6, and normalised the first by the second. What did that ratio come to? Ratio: 1.2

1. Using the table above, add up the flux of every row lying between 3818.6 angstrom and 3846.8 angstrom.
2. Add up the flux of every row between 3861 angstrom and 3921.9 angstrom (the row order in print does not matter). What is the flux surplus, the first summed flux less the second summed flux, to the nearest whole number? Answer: -1580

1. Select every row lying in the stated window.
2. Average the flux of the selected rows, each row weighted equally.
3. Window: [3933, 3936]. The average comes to 15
